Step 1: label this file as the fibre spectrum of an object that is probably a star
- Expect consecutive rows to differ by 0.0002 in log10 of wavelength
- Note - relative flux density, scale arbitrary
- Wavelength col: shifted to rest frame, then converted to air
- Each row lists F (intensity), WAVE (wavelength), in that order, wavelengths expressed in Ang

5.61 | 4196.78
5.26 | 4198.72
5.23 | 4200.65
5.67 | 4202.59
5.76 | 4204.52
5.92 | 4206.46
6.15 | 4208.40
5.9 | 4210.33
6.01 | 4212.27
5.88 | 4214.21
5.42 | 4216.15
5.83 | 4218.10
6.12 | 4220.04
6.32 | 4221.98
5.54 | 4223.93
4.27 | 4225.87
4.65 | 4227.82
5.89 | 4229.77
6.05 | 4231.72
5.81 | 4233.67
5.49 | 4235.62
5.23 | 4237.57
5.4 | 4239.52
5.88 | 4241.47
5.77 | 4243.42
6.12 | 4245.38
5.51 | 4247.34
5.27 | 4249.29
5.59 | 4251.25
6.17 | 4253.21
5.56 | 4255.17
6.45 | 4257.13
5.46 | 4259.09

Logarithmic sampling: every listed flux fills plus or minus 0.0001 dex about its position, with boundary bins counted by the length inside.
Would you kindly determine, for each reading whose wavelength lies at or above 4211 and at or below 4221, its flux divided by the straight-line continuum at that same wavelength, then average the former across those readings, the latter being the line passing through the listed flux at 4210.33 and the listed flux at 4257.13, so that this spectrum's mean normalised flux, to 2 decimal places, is 0.98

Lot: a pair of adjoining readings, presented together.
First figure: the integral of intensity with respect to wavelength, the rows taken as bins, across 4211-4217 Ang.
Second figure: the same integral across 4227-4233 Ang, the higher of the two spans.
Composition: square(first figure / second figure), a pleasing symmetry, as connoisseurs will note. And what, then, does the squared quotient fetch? 1.08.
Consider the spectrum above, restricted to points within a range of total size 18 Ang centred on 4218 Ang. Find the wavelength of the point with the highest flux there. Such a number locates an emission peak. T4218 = 4221.98 Ang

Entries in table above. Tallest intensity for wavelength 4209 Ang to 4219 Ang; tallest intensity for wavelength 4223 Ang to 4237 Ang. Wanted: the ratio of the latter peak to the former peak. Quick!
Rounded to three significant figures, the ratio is 1.01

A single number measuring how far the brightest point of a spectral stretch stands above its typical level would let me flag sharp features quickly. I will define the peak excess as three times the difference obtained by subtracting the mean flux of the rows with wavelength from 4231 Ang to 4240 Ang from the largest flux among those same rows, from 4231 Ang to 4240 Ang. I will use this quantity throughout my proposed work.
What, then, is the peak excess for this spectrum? 1.4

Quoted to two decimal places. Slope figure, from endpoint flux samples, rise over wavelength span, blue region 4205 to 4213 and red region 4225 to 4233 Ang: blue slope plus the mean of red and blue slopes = 0.18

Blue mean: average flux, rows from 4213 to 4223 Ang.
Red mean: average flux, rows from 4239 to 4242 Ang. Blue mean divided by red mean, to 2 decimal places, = 1.05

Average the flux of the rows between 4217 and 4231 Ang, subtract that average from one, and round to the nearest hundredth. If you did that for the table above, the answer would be -4.52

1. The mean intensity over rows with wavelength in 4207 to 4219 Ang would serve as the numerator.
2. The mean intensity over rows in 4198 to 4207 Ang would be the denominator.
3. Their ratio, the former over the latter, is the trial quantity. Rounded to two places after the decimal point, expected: 1.05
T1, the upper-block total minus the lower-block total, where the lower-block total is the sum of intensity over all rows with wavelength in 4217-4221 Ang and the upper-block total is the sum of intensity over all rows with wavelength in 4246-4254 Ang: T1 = 10.6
